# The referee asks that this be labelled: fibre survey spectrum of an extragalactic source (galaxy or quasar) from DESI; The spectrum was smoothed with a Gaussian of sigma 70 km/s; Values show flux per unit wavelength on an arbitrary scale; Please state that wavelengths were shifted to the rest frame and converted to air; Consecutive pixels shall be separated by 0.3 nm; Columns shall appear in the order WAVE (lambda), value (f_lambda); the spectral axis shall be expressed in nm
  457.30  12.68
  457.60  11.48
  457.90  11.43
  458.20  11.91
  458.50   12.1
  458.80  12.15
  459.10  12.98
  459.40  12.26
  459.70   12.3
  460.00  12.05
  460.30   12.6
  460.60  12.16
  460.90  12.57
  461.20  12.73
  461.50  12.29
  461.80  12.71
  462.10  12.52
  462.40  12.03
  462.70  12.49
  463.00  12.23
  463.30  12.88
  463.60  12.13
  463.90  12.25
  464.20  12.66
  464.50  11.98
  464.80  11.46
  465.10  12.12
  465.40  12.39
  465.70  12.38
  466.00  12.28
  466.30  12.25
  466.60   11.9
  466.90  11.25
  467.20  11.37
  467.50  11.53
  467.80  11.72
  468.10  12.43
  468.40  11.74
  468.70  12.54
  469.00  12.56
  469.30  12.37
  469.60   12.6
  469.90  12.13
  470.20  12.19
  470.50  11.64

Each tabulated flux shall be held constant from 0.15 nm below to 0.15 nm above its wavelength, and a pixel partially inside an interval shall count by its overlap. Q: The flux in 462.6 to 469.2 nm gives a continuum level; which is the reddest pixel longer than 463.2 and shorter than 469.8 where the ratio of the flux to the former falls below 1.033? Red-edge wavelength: 469.30 nm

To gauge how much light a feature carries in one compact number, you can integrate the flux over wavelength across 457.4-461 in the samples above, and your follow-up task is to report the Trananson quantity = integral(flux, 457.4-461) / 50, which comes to 0.876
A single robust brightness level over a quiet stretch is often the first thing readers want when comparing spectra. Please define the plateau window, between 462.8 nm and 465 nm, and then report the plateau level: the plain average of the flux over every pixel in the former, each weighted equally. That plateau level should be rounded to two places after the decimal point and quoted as 12.23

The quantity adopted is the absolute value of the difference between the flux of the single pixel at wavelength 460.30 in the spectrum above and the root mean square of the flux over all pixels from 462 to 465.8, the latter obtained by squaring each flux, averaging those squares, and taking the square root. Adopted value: 0.32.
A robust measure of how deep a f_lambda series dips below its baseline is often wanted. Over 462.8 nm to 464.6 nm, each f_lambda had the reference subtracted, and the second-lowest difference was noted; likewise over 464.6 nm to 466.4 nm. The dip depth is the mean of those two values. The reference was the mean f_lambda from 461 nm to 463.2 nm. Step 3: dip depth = -0.3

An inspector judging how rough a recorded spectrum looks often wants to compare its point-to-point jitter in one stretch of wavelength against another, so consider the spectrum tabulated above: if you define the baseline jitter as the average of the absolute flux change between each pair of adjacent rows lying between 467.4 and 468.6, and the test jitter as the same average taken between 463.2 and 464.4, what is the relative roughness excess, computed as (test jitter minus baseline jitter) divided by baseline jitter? -0.19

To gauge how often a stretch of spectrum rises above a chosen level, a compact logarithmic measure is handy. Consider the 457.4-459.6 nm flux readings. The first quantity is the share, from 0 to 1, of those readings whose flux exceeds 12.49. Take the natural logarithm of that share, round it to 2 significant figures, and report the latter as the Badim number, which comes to -1.9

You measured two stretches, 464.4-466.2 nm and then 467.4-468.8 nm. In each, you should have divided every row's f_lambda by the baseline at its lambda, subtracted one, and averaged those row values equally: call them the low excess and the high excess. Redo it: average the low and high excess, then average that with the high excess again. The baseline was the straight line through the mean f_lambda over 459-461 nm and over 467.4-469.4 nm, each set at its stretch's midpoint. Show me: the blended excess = -0.012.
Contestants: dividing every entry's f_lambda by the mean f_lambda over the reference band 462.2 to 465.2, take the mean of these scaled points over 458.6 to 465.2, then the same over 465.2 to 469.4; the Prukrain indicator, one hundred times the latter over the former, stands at 97.6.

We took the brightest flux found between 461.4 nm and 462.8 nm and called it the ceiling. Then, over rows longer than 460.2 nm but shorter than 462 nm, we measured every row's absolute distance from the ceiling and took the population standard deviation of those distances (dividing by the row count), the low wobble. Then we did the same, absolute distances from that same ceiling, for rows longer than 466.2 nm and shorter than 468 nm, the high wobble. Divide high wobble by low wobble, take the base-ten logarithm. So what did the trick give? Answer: 0.21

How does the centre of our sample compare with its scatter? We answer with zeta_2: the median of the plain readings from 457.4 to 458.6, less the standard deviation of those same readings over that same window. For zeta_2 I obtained 11.4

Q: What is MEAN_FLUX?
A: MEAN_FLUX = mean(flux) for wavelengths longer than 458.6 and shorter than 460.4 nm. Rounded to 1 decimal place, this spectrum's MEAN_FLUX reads 12.4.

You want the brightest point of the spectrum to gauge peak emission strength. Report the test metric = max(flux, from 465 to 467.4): 12.39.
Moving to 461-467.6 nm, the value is 12.88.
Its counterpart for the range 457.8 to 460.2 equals 12.98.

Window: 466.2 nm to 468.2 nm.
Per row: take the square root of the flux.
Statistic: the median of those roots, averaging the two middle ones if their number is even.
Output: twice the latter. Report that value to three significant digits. 6.85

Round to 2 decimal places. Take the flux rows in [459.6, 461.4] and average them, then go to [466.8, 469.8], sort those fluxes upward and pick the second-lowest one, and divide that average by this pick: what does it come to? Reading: 1.09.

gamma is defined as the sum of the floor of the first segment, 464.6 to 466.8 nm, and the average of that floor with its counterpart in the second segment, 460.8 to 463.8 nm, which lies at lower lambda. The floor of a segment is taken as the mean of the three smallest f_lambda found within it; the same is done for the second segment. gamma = 23.8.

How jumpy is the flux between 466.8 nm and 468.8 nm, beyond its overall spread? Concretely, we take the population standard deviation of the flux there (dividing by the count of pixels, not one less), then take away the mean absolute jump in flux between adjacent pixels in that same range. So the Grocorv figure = 0.02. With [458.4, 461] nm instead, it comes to -0.12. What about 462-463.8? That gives -0.24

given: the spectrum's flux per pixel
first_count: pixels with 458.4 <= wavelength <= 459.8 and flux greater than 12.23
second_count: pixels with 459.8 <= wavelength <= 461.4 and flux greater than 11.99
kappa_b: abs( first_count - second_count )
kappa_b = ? 2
